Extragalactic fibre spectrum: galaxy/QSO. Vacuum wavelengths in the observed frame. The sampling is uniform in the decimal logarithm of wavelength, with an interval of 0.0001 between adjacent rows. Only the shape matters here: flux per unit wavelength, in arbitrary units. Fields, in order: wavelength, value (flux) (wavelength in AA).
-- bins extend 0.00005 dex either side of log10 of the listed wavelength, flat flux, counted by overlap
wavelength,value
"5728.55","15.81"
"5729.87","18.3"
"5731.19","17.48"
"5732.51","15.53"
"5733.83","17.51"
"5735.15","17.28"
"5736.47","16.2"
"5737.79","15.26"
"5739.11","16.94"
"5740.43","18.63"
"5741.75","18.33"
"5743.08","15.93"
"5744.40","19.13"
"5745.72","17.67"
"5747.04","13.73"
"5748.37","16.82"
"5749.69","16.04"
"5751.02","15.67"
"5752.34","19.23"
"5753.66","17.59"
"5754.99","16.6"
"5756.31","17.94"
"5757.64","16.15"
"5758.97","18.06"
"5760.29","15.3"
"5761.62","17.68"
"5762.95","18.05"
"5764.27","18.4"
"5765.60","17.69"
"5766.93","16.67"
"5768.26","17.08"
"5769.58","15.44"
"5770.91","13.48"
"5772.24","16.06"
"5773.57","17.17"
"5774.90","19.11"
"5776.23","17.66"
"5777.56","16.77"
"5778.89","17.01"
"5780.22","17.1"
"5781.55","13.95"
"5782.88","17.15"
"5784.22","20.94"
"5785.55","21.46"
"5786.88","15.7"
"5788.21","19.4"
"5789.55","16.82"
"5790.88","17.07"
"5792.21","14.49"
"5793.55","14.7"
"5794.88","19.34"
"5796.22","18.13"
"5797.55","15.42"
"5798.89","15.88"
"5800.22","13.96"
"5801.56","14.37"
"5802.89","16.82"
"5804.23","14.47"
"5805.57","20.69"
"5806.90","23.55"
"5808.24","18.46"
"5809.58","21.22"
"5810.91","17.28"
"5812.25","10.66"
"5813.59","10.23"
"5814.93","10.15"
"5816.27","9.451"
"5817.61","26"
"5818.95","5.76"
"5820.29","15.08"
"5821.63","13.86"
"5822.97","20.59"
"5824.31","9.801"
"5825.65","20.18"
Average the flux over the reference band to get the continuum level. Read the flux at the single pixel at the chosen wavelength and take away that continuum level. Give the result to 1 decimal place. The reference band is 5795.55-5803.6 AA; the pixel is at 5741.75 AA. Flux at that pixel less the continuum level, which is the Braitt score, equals 2.6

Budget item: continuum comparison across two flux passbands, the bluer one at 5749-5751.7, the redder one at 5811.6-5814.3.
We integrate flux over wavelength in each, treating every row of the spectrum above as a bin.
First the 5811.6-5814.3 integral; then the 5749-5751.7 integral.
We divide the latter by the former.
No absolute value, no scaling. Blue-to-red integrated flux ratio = 1.5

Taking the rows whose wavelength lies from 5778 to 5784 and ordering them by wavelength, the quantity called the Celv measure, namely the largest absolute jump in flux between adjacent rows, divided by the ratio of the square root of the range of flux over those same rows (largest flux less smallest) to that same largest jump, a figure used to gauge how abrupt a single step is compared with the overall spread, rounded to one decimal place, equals 5.7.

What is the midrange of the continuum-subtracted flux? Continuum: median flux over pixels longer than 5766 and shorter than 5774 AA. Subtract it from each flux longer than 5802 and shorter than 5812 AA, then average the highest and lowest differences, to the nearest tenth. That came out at 2.6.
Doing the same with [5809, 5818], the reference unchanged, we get 1.4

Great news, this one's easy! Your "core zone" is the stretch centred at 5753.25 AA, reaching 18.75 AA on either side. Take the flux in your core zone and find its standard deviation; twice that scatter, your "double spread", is 2.9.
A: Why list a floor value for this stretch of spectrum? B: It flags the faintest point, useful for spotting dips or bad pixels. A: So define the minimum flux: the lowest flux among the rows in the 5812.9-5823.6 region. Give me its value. 5.76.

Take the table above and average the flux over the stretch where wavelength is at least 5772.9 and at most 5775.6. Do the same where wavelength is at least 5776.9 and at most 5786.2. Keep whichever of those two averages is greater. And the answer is 18.1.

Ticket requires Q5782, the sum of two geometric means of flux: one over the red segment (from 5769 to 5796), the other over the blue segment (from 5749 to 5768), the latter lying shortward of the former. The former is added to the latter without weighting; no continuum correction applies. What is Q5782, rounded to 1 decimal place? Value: 34.1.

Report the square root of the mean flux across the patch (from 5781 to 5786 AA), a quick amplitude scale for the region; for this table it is 4.3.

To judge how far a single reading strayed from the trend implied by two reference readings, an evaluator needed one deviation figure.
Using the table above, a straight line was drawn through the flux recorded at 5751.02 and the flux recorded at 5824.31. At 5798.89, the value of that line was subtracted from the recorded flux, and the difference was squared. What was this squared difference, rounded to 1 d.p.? 16.3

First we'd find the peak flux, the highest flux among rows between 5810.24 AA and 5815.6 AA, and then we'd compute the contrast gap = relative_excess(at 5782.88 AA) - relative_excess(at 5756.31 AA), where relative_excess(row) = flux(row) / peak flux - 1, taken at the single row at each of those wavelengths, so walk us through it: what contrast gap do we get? -0.05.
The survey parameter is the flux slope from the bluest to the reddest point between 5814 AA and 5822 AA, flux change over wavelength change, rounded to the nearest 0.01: 0.55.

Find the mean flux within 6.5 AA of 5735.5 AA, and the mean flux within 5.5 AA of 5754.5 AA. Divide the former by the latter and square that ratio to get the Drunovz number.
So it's 1.00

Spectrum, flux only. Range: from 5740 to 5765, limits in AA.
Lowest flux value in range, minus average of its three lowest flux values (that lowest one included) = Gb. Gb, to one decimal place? -1.2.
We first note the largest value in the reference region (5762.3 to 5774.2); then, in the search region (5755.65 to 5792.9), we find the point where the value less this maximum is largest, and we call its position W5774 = 5785.55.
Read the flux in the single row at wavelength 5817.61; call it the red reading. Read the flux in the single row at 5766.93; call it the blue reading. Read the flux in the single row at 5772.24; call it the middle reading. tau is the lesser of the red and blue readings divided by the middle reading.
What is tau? 1.04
